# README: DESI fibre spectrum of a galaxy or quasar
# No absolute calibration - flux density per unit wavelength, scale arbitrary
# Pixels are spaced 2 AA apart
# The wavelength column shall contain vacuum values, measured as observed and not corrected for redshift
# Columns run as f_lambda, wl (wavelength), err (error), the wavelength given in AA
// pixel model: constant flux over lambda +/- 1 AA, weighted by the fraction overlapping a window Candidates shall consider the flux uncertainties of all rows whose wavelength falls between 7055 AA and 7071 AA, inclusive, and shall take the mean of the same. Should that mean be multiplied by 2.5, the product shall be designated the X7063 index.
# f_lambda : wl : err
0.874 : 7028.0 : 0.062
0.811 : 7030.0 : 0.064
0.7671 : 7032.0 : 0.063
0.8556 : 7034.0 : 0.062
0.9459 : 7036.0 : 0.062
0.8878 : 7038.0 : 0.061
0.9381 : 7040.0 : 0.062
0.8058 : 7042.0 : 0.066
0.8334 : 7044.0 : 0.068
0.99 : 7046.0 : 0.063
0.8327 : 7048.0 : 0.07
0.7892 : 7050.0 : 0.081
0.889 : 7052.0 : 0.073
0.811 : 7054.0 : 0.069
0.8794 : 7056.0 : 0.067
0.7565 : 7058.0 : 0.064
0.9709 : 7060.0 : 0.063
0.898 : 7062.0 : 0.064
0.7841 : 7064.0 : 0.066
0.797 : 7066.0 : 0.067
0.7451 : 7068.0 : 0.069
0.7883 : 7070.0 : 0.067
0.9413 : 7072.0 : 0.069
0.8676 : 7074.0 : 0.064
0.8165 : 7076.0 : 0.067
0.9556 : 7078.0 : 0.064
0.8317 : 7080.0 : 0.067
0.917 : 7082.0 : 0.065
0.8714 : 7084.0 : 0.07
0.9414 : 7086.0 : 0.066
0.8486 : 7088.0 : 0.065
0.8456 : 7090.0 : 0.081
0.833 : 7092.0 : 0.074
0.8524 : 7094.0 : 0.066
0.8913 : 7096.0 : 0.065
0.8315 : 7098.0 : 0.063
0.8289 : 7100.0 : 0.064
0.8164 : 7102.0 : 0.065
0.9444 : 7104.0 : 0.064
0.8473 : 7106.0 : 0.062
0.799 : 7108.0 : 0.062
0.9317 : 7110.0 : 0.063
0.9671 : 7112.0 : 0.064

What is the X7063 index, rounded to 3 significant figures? 0.165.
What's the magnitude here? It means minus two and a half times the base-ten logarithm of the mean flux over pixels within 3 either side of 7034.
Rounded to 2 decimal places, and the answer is 0.17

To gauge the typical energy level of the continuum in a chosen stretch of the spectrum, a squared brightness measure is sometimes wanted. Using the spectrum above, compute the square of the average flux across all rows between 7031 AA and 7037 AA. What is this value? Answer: 0.73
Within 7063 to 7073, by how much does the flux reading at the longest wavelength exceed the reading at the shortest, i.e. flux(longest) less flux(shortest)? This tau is 0.16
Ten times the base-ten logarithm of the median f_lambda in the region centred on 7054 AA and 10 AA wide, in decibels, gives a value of -0.91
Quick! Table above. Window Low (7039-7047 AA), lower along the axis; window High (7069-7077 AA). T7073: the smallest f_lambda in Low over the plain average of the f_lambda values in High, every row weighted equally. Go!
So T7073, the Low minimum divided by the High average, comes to 0.944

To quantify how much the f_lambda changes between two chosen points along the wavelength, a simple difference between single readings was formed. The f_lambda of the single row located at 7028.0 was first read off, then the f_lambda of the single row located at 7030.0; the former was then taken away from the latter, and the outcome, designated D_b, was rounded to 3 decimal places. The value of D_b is -0.063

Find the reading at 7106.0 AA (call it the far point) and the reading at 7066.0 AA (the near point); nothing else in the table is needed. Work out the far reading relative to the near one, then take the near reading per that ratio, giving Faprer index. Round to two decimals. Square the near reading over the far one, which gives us 0.75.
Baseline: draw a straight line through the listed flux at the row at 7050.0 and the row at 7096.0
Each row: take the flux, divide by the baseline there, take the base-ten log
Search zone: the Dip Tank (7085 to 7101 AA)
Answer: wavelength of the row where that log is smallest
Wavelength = 7100.0 AA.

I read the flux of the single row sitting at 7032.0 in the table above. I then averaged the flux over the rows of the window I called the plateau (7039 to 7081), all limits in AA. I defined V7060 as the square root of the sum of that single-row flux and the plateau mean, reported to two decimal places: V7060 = 1.27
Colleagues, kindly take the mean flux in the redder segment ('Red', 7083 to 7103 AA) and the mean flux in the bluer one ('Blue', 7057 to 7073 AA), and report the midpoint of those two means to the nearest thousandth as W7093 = 0.846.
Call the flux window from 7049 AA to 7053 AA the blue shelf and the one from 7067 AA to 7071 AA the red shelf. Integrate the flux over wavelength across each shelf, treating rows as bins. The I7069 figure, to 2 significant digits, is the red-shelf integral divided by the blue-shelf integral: 0.91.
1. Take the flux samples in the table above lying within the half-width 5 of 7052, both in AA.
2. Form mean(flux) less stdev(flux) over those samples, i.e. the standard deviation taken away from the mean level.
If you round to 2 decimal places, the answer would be 0.80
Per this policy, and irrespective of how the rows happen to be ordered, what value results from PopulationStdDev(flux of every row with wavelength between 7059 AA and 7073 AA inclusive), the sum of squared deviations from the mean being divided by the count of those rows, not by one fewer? 0.082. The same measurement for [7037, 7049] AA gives 0.065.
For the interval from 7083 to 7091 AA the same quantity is 0.039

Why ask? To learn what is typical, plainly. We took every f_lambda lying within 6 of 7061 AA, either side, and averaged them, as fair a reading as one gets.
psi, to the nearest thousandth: 0.848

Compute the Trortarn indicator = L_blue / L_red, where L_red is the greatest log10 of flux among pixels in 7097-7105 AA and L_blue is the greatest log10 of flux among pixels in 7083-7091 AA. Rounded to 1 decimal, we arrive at 1.1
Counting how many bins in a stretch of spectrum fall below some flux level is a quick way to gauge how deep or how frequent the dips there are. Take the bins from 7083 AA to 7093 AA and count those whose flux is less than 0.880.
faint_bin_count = 4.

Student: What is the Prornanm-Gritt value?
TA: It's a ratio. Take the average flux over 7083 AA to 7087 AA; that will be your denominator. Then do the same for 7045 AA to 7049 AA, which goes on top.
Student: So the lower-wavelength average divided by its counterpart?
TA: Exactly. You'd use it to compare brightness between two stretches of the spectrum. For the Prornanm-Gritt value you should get 1.01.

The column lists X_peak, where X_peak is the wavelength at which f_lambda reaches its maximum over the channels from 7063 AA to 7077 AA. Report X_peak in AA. 7072.0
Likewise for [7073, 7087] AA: 7078.0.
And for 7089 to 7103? 7096.0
